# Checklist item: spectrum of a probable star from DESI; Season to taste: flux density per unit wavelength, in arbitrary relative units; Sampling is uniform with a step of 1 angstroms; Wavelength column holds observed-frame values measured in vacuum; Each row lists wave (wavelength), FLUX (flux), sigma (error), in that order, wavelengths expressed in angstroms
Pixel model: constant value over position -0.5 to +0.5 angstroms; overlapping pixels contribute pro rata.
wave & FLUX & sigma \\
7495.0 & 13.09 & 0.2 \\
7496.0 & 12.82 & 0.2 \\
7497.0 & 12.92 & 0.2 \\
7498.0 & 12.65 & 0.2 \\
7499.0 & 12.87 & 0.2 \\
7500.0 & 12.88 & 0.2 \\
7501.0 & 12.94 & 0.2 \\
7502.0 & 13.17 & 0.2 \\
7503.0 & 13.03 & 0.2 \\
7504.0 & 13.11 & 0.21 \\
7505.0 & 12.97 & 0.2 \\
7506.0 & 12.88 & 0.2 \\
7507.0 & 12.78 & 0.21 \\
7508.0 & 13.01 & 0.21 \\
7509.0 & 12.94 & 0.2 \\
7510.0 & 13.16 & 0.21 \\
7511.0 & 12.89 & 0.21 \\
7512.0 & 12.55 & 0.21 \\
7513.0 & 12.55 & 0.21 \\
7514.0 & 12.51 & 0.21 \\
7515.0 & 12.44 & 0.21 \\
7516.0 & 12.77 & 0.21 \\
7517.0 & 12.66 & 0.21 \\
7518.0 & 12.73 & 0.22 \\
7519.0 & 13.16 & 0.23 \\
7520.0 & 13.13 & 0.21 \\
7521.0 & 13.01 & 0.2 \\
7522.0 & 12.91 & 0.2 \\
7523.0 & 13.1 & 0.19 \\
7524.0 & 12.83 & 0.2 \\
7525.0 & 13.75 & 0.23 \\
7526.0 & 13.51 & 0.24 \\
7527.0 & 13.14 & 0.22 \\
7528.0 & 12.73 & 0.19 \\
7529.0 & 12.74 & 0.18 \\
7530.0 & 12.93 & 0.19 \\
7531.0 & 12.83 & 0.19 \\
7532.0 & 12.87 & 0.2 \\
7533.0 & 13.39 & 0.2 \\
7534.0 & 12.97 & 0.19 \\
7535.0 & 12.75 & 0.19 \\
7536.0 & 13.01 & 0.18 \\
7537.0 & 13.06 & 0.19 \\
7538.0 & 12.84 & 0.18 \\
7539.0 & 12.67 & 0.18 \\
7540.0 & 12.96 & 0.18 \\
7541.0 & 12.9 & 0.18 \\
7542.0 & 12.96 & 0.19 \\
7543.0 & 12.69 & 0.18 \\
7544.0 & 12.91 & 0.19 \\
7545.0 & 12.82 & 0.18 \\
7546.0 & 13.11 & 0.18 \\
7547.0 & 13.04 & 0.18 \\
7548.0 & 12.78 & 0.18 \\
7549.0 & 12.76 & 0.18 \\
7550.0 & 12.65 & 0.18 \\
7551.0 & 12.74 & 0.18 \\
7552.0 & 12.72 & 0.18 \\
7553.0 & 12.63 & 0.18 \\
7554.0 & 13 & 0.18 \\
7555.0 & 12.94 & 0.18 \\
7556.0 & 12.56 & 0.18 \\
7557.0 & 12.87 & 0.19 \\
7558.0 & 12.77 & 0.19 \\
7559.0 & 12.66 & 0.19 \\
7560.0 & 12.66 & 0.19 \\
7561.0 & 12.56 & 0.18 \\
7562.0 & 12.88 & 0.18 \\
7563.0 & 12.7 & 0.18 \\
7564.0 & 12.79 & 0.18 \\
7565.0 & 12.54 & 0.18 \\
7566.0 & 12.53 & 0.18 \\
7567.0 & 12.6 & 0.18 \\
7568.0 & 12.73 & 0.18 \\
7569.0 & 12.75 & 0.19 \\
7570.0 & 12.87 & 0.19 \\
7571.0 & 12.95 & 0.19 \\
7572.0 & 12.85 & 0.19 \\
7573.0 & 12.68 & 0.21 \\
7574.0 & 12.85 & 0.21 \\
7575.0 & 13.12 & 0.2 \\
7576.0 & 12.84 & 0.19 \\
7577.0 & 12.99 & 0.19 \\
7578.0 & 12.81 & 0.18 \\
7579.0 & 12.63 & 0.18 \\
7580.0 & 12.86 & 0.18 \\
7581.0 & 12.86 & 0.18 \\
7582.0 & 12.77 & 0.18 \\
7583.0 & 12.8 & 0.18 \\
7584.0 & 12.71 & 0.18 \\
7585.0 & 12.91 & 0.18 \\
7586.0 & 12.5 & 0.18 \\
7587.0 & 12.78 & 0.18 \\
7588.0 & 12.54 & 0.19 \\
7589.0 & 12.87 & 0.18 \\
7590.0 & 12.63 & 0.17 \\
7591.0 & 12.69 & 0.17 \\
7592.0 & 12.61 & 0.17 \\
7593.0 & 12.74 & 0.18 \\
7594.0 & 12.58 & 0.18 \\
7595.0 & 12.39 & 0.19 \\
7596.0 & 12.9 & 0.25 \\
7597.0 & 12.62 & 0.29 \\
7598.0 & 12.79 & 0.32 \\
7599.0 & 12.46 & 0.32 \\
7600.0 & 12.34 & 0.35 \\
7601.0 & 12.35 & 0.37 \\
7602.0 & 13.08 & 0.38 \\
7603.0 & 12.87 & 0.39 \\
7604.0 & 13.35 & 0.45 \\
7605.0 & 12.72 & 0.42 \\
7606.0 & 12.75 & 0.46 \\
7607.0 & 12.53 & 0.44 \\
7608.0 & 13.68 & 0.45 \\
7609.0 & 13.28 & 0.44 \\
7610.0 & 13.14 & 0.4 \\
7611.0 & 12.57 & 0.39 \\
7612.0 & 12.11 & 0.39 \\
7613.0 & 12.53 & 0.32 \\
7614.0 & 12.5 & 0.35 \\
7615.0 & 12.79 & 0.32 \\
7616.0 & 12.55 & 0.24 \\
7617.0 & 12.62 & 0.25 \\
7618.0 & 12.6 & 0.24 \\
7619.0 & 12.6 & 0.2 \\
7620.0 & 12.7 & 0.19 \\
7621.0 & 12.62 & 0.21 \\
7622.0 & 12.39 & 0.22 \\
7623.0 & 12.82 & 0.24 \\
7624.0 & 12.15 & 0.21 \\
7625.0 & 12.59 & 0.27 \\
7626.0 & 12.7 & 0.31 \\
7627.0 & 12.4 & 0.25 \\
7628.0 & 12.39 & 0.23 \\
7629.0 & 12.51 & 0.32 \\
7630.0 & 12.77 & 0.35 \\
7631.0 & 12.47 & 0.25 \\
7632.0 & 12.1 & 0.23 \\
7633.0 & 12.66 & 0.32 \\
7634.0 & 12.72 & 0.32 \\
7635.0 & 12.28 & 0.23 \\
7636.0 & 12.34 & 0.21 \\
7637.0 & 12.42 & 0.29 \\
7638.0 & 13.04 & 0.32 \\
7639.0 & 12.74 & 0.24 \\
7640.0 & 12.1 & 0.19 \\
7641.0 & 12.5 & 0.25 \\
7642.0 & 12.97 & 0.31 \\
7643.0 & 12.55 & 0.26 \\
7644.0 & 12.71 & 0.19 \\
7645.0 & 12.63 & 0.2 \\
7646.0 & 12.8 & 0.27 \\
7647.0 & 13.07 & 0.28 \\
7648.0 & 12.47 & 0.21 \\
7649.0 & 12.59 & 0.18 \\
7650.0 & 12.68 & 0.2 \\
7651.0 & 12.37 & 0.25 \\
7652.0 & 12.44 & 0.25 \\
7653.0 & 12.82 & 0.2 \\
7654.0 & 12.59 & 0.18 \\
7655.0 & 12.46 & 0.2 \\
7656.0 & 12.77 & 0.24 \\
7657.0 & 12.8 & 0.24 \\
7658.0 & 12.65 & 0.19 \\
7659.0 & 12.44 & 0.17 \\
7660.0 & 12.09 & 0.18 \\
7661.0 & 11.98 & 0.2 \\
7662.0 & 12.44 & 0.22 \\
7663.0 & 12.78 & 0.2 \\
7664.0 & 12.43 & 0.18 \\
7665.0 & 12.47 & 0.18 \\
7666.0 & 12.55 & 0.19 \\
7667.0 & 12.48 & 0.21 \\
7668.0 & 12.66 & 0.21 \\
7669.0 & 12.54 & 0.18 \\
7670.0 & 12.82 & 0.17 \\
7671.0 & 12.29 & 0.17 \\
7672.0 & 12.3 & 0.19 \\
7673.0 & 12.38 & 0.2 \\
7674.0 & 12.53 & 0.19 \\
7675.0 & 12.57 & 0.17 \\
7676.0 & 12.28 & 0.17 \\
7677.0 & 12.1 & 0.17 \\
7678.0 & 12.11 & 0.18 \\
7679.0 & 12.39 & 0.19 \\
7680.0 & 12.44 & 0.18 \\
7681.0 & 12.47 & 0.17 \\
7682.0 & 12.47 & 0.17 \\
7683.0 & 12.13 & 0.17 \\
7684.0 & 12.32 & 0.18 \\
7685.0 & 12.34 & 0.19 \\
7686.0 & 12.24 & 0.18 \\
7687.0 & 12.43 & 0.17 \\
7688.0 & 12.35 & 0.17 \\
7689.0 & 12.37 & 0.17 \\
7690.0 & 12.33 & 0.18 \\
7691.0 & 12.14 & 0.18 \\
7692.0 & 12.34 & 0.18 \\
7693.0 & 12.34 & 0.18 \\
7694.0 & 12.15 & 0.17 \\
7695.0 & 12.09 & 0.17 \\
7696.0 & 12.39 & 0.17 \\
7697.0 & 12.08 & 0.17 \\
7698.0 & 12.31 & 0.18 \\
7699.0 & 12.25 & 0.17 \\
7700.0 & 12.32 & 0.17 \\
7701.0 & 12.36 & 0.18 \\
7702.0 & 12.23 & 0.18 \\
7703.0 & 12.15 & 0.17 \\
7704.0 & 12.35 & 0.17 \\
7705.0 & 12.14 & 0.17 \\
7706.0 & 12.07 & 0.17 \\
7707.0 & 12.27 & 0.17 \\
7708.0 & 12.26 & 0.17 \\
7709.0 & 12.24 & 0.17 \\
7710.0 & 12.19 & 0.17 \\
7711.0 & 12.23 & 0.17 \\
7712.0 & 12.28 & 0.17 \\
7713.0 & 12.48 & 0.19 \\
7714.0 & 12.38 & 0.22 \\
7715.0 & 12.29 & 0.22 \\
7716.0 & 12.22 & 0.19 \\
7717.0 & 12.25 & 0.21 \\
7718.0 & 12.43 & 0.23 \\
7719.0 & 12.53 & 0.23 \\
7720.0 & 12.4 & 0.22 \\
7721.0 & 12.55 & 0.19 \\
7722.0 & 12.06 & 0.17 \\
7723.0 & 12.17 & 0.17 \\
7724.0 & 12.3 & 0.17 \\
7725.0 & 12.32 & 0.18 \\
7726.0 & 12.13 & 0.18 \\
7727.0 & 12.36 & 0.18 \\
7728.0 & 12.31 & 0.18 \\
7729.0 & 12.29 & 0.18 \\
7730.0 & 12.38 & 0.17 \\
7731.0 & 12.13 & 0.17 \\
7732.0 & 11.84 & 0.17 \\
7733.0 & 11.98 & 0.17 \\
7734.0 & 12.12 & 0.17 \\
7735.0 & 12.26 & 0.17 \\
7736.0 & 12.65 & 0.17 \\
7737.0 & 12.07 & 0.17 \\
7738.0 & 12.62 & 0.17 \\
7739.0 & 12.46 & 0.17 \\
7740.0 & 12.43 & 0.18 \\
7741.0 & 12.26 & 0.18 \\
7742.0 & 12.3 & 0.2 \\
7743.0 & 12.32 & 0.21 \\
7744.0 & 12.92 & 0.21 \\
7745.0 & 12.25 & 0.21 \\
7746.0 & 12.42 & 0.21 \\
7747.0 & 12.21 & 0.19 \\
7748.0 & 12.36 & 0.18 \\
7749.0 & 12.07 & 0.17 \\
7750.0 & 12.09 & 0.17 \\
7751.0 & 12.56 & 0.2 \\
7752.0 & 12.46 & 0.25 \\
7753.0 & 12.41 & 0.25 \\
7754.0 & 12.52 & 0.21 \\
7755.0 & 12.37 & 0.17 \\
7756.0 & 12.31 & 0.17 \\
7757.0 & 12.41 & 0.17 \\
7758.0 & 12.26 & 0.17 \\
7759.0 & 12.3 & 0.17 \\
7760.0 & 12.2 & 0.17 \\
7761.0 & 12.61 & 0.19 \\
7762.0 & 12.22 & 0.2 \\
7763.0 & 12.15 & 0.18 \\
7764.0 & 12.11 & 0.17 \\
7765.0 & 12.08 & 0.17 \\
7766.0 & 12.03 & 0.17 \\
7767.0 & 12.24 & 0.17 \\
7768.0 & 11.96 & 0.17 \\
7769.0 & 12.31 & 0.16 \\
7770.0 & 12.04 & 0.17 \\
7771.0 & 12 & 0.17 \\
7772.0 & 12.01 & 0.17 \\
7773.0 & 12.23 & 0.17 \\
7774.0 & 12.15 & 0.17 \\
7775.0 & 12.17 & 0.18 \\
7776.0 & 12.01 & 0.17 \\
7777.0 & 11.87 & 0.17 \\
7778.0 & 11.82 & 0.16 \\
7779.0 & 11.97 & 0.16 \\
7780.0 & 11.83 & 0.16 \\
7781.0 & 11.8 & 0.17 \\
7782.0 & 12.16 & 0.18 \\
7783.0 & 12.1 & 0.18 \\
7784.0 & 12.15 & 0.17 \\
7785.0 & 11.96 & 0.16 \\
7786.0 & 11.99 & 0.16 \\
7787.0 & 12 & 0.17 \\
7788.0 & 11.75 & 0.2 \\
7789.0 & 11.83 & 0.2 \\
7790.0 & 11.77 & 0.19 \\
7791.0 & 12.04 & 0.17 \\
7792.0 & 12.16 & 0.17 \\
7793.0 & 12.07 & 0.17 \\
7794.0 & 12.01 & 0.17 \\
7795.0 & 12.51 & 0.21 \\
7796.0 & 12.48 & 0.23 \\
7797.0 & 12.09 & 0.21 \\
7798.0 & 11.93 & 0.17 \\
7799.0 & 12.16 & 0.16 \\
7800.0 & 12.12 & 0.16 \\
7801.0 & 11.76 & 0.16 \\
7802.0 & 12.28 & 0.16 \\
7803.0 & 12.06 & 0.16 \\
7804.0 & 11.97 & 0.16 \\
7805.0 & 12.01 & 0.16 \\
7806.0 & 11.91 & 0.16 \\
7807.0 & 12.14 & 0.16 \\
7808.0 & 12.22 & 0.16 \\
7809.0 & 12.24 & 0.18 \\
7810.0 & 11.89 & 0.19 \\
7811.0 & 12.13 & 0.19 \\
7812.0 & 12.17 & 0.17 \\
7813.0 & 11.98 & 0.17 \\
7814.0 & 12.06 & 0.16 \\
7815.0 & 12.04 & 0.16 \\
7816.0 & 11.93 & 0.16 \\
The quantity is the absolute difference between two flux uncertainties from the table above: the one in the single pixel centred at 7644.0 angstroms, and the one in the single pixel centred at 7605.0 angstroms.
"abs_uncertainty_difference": 0.23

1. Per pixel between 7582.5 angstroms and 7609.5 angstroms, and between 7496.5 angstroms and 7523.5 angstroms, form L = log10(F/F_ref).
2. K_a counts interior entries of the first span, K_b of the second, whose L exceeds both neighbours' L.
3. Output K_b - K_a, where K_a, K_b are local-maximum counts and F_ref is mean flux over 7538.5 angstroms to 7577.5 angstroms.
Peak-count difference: -5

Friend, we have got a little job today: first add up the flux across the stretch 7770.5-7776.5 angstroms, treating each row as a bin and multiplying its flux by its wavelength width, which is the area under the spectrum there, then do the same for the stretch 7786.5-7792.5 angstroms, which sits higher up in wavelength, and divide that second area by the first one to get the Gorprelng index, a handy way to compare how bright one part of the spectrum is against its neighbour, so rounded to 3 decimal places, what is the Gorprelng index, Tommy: 0.986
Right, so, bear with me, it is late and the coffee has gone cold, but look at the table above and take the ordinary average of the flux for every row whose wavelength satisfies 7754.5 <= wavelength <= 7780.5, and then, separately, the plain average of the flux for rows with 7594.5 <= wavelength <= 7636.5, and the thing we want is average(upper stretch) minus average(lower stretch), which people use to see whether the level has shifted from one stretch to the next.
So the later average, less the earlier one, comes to -0.50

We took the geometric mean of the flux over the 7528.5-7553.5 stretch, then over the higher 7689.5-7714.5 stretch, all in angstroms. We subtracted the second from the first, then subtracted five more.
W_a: -4.39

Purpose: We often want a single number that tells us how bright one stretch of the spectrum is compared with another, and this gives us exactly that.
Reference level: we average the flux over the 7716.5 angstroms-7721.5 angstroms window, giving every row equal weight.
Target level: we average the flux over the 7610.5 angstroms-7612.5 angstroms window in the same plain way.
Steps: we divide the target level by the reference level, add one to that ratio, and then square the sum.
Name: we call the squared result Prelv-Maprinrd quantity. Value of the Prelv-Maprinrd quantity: 3.97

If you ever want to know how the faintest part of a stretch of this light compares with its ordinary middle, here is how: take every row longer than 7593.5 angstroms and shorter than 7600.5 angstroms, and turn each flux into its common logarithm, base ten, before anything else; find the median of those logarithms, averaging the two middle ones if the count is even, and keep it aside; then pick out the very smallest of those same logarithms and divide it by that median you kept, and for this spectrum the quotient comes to 0.992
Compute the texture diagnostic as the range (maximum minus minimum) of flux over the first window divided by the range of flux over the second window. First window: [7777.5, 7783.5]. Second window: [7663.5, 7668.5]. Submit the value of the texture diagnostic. 1.6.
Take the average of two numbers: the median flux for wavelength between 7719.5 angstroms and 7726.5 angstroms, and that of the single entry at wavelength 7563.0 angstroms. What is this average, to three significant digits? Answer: 12.5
